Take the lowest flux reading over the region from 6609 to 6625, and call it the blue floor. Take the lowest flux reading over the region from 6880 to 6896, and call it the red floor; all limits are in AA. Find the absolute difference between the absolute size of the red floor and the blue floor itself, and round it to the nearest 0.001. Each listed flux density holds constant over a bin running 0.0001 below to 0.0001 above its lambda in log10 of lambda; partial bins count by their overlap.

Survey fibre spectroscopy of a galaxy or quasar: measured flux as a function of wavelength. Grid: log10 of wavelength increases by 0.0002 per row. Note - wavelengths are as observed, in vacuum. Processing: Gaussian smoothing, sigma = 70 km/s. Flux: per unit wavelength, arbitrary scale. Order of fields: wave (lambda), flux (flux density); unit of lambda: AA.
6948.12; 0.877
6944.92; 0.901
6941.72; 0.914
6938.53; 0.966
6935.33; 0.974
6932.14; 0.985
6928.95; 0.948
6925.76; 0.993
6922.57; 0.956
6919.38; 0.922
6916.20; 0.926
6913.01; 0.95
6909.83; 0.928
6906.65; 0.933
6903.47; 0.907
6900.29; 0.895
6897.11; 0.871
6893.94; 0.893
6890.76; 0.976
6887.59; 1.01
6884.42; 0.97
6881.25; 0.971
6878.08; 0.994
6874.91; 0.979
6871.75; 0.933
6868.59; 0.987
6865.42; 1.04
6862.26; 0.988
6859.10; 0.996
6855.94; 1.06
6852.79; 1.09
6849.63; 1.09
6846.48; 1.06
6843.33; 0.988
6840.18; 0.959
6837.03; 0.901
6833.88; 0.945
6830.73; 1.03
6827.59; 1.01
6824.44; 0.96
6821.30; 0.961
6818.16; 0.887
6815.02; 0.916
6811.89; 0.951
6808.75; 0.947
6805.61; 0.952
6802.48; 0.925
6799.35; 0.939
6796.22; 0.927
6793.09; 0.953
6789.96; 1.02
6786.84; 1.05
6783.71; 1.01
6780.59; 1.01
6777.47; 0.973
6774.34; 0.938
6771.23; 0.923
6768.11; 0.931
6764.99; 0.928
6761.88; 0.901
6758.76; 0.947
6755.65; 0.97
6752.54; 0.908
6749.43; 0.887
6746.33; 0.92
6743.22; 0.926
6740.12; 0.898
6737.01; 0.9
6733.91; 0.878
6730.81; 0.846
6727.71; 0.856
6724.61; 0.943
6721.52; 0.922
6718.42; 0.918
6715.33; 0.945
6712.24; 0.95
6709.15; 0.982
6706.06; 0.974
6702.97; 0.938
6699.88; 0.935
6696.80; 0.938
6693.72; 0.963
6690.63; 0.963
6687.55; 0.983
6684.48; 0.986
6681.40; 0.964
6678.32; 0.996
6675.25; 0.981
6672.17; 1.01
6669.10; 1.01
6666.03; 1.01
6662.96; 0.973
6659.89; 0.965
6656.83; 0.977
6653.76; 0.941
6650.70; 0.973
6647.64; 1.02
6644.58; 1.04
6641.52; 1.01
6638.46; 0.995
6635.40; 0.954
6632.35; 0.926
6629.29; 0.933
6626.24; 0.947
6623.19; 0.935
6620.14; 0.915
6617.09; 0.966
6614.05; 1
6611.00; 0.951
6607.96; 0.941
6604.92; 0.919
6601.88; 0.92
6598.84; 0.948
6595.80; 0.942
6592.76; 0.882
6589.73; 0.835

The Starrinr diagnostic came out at 0.022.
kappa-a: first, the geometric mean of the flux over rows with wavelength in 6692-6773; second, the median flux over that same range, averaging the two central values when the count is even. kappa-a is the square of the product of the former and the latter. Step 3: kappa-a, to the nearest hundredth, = 0.73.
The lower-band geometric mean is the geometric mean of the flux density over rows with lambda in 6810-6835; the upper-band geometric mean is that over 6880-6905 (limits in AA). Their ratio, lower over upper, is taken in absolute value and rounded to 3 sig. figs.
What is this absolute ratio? 1.02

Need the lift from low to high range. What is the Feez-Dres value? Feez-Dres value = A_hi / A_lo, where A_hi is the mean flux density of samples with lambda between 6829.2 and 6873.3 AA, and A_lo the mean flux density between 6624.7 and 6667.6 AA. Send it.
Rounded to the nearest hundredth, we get 1.03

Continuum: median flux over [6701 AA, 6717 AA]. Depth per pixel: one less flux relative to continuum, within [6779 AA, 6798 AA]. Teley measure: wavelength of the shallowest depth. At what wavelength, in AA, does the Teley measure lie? 6786.84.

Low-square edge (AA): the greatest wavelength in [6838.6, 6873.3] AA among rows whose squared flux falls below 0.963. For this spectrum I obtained 6871.75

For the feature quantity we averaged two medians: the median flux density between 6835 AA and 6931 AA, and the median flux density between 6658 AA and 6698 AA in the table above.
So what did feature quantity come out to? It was 0.976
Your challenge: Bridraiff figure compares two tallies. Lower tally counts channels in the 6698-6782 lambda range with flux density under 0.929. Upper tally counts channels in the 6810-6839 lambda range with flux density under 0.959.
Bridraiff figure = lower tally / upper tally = 2.8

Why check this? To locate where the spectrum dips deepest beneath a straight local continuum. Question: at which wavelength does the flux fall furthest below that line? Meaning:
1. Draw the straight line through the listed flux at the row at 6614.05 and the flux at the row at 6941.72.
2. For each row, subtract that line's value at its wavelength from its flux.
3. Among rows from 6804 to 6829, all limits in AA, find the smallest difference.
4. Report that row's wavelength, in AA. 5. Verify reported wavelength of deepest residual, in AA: 6818.16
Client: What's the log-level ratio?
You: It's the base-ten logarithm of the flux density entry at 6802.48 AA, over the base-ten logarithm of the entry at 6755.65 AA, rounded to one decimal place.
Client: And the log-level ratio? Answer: 2.6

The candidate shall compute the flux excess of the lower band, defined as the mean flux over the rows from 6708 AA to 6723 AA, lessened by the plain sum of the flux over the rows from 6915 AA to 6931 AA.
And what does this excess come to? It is -3.80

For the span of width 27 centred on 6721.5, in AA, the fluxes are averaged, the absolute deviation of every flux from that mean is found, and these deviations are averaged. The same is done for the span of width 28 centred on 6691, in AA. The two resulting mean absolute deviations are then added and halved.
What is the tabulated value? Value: 0.027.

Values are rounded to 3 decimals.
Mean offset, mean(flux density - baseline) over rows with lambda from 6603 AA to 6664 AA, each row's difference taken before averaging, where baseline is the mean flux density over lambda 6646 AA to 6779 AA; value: 0.018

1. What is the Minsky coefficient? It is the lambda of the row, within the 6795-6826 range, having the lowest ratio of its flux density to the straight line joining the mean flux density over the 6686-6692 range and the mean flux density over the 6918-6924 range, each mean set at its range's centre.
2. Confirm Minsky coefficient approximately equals 6818.16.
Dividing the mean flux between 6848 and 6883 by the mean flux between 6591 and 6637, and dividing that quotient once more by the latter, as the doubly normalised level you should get 1.15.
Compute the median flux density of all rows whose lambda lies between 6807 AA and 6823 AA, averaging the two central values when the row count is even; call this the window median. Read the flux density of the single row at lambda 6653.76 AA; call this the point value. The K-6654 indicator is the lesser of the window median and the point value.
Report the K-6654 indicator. 0.94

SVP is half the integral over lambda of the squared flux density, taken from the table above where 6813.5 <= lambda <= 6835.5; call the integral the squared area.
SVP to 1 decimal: 10.1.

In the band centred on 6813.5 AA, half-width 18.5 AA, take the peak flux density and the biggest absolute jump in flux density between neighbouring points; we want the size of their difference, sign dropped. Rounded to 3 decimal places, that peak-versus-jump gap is 0.956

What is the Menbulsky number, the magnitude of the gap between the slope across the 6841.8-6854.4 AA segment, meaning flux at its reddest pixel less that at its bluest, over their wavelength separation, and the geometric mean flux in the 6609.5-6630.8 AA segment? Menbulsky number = 0.938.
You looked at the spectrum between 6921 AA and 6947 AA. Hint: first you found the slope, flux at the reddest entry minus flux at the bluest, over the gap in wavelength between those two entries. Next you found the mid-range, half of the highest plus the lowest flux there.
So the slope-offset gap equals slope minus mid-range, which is -0.95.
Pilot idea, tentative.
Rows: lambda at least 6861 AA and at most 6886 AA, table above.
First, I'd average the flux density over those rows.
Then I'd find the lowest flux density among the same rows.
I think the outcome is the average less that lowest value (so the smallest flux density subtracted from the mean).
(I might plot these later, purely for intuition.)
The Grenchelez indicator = 0.050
